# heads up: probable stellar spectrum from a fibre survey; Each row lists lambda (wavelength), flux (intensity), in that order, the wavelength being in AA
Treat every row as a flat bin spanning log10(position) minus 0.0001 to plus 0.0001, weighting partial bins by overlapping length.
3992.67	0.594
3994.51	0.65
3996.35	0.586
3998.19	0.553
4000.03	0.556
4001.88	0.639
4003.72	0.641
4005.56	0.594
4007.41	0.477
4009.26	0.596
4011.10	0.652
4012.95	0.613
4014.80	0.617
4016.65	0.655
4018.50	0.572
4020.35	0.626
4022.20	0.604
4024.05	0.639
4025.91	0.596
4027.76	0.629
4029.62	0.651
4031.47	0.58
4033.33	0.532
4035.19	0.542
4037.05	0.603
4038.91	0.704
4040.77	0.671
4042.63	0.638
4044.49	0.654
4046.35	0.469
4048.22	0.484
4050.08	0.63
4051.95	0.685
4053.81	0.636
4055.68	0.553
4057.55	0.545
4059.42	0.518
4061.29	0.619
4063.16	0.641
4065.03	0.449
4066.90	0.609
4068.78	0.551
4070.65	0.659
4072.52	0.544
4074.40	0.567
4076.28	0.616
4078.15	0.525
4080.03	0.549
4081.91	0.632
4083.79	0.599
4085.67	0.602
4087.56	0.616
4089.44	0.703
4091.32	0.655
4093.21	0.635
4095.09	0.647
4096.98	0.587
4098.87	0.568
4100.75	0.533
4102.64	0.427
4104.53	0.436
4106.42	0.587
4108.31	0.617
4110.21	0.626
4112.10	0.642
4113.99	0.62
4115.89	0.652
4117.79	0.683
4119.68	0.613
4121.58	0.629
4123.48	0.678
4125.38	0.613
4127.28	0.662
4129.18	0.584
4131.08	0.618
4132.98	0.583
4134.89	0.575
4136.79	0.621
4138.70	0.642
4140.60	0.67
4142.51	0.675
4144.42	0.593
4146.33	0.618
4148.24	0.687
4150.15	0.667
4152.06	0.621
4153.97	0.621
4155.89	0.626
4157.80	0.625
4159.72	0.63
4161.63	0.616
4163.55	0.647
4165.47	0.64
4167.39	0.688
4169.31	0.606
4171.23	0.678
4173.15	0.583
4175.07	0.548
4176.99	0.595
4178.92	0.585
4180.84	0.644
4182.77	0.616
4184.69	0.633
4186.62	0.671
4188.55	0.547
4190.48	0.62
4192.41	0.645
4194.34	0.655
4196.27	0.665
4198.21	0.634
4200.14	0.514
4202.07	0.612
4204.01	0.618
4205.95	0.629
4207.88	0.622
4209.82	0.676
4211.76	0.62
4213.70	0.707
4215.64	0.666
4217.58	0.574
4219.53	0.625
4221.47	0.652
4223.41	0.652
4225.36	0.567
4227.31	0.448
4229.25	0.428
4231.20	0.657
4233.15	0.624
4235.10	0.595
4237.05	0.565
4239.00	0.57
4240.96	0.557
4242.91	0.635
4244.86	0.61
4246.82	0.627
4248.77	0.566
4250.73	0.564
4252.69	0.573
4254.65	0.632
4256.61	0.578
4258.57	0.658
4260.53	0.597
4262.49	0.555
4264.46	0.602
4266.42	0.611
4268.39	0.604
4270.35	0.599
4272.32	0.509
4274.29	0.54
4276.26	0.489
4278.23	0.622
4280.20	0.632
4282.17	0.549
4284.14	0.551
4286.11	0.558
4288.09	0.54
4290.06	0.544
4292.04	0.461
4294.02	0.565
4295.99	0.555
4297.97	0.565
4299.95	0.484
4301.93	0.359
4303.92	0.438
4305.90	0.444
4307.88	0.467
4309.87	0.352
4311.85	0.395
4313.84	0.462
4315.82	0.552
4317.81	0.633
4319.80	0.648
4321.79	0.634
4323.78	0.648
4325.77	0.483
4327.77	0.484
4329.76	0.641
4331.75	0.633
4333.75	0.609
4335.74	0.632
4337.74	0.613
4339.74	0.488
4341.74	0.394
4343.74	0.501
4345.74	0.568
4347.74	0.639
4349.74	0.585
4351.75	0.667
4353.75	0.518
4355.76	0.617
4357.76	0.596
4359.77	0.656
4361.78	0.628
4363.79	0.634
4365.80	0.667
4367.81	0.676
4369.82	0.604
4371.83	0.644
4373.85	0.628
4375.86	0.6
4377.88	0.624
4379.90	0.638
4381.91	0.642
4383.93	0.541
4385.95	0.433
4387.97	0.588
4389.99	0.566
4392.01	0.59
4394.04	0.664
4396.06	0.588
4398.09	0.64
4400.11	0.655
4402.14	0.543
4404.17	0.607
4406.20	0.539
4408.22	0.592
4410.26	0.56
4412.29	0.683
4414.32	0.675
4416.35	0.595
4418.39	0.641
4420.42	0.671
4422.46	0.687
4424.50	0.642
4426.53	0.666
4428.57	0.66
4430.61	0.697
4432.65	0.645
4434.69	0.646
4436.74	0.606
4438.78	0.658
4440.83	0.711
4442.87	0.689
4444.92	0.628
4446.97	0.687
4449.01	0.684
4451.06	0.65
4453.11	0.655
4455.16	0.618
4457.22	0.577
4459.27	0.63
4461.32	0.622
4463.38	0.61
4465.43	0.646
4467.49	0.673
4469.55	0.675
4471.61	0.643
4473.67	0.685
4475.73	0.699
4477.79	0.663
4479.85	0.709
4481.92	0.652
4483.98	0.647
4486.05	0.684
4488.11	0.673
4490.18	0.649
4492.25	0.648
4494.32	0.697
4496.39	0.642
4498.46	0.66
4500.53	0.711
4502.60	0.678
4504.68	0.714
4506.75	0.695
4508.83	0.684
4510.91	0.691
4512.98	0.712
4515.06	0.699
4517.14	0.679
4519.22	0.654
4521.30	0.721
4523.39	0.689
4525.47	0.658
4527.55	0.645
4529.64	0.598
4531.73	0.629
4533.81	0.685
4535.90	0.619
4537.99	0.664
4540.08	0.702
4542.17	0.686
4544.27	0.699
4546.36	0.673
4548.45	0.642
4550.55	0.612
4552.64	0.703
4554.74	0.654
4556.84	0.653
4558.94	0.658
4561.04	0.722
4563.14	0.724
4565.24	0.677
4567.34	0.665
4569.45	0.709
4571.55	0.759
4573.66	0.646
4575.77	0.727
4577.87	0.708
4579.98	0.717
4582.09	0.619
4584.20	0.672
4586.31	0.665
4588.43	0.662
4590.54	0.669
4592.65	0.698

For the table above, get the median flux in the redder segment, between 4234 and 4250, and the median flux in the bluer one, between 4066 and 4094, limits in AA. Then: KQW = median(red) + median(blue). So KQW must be 1.19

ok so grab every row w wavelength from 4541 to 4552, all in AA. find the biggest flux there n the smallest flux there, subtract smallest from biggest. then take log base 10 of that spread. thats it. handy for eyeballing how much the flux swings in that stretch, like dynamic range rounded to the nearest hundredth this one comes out -1.06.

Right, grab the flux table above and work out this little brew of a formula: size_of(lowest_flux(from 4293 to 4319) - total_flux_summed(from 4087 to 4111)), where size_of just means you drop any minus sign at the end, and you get 7.3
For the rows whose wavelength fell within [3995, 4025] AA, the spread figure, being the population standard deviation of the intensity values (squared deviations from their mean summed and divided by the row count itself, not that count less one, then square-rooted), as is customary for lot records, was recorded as 0.045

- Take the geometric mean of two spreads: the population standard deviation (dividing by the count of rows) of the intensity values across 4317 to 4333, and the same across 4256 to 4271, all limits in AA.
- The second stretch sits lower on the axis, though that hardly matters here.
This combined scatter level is 0.043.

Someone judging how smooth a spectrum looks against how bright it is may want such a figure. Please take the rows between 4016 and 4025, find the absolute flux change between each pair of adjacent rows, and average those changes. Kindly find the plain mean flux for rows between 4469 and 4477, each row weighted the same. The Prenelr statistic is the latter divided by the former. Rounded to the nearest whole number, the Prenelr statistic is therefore 14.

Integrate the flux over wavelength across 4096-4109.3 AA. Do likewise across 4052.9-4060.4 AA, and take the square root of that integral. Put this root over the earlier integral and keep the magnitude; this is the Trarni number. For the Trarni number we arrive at 0.29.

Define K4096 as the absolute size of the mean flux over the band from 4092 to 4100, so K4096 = 0.61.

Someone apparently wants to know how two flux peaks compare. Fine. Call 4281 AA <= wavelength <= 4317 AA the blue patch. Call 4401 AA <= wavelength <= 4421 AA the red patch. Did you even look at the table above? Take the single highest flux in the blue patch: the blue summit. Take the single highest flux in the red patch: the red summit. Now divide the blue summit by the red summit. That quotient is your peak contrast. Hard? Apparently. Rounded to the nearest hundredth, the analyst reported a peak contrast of 0.83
